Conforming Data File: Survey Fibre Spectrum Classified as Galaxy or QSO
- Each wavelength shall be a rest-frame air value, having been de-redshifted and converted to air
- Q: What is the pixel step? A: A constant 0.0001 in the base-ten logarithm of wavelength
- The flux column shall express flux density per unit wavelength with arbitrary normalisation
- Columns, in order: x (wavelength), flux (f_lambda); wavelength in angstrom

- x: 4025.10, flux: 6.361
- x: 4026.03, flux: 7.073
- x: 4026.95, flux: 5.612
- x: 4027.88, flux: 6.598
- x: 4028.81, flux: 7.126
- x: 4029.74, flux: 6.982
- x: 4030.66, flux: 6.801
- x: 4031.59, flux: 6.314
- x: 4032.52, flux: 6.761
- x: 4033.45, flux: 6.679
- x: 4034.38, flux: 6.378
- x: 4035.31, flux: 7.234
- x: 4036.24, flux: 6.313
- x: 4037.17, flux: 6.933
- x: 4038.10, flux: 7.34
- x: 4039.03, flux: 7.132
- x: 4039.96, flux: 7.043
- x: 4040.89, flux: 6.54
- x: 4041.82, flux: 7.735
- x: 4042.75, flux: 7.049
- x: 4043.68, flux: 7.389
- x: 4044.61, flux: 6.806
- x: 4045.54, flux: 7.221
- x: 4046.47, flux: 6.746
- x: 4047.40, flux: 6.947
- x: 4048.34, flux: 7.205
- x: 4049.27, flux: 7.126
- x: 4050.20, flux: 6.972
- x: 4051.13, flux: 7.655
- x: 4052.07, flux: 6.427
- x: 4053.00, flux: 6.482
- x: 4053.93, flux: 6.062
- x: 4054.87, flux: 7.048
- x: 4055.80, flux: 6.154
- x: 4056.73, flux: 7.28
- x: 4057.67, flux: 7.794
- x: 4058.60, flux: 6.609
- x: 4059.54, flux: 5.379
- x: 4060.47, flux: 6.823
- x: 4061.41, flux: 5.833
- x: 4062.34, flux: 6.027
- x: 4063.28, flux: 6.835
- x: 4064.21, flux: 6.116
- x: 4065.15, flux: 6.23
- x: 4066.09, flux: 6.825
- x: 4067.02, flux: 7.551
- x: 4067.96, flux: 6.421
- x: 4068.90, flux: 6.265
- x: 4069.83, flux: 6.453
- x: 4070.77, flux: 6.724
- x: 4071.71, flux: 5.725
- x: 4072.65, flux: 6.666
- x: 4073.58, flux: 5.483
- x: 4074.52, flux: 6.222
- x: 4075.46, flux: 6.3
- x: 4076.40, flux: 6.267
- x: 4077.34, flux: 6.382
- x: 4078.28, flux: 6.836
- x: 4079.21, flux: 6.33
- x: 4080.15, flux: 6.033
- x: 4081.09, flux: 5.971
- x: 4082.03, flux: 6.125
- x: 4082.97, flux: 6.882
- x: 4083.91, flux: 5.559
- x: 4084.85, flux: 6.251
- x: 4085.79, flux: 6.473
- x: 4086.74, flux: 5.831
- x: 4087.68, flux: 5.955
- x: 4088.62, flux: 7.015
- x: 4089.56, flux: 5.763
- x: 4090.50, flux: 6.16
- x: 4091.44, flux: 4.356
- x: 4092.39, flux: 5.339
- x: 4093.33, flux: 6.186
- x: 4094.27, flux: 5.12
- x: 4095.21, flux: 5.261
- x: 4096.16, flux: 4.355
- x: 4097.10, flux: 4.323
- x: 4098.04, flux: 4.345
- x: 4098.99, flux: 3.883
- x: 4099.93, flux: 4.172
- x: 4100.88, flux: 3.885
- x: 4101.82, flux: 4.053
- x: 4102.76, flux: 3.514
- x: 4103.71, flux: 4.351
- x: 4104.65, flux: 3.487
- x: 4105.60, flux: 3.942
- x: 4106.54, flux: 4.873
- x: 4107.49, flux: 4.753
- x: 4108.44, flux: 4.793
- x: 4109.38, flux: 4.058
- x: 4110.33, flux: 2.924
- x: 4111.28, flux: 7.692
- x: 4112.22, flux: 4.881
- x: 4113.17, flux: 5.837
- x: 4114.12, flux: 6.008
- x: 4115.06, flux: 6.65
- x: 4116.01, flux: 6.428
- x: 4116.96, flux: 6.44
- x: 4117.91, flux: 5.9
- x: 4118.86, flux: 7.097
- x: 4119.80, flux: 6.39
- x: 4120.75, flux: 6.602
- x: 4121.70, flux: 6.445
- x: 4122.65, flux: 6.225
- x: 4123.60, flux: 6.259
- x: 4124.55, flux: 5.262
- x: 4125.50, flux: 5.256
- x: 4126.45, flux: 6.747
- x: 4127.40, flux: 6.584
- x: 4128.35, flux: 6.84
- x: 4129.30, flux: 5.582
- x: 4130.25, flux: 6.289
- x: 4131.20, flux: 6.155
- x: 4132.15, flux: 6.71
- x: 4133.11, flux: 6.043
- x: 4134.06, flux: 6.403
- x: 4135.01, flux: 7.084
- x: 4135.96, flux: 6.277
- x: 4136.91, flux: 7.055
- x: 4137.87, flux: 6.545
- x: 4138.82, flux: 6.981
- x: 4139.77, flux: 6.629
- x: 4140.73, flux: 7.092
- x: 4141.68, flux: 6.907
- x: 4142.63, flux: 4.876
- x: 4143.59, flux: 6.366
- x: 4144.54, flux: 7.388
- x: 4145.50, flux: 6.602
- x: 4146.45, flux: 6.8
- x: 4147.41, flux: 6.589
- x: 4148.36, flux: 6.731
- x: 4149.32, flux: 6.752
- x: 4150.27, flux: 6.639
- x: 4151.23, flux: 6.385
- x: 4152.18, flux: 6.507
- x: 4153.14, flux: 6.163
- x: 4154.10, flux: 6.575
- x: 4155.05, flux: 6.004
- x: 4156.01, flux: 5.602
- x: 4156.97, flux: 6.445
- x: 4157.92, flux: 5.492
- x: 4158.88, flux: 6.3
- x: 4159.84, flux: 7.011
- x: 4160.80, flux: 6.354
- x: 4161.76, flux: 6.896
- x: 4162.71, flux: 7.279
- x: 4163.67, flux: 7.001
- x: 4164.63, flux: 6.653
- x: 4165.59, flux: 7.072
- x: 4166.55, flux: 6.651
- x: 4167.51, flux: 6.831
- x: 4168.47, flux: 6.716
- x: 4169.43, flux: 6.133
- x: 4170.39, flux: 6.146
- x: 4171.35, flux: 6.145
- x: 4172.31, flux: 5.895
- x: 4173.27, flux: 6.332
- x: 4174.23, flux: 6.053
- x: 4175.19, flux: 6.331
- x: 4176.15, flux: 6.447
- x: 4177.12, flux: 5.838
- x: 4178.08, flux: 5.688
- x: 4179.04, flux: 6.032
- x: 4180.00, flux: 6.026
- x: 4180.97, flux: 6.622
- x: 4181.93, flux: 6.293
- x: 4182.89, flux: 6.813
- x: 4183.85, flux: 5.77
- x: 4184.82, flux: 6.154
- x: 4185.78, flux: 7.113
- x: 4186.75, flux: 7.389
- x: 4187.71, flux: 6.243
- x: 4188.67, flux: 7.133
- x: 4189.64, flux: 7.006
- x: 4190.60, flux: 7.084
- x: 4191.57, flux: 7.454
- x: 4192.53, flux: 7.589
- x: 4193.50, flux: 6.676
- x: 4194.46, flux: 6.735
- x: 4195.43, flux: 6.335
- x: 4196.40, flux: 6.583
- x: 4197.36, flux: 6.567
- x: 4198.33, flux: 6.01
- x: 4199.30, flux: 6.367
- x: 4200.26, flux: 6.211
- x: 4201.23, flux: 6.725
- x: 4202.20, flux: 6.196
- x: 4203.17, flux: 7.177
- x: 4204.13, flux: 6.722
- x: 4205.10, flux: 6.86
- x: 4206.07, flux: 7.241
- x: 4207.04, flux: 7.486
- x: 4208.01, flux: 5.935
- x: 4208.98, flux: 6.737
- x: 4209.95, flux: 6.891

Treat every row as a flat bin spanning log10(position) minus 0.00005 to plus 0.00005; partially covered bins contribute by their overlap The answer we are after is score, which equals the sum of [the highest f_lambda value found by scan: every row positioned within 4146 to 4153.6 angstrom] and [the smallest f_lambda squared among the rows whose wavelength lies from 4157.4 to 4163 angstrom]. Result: 37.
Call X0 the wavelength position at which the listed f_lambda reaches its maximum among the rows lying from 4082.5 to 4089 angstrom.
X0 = 4088.62 angstrom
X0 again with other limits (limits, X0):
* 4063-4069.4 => 4067.02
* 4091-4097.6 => 4093.33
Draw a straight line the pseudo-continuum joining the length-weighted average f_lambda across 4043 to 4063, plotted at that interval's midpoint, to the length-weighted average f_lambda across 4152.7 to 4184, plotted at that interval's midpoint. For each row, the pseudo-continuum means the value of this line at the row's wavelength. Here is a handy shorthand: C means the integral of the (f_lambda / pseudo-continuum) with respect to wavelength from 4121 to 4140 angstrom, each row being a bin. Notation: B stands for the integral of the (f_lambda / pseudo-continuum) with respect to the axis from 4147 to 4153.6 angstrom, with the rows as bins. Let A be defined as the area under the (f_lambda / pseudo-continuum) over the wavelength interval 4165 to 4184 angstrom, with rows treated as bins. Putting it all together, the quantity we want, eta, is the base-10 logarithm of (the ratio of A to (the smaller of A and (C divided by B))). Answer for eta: 0.83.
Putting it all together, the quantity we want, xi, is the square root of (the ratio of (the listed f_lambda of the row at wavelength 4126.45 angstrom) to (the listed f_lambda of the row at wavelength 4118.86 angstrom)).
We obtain 0.98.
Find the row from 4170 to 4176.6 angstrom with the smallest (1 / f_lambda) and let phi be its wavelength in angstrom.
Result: 4176.15 angstrom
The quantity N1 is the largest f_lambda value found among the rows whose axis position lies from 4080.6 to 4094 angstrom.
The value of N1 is 7.015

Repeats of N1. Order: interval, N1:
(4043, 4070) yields 7.794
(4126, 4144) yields 7.092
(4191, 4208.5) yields 7.589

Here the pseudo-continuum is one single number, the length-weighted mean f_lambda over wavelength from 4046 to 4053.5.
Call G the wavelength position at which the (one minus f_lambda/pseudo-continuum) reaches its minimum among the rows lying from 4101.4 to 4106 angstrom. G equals 4103.71 angstrom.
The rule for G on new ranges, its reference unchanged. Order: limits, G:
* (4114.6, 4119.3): 4118.86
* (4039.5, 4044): 4041.82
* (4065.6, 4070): 4067.02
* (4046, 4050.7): 4048.34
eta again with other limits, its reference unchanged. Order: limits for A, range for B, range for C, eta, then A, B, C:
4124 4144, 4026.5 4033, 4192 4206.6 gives 0.90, 19.6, 6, 16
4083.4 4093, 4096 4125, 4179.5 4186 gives 1.47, 8.5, 23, 7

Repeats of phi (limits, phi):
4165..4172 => 4165.59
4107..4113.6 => 4111.28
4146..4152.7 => 4146.45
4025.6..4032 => 4028.81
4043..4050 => 4043.68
